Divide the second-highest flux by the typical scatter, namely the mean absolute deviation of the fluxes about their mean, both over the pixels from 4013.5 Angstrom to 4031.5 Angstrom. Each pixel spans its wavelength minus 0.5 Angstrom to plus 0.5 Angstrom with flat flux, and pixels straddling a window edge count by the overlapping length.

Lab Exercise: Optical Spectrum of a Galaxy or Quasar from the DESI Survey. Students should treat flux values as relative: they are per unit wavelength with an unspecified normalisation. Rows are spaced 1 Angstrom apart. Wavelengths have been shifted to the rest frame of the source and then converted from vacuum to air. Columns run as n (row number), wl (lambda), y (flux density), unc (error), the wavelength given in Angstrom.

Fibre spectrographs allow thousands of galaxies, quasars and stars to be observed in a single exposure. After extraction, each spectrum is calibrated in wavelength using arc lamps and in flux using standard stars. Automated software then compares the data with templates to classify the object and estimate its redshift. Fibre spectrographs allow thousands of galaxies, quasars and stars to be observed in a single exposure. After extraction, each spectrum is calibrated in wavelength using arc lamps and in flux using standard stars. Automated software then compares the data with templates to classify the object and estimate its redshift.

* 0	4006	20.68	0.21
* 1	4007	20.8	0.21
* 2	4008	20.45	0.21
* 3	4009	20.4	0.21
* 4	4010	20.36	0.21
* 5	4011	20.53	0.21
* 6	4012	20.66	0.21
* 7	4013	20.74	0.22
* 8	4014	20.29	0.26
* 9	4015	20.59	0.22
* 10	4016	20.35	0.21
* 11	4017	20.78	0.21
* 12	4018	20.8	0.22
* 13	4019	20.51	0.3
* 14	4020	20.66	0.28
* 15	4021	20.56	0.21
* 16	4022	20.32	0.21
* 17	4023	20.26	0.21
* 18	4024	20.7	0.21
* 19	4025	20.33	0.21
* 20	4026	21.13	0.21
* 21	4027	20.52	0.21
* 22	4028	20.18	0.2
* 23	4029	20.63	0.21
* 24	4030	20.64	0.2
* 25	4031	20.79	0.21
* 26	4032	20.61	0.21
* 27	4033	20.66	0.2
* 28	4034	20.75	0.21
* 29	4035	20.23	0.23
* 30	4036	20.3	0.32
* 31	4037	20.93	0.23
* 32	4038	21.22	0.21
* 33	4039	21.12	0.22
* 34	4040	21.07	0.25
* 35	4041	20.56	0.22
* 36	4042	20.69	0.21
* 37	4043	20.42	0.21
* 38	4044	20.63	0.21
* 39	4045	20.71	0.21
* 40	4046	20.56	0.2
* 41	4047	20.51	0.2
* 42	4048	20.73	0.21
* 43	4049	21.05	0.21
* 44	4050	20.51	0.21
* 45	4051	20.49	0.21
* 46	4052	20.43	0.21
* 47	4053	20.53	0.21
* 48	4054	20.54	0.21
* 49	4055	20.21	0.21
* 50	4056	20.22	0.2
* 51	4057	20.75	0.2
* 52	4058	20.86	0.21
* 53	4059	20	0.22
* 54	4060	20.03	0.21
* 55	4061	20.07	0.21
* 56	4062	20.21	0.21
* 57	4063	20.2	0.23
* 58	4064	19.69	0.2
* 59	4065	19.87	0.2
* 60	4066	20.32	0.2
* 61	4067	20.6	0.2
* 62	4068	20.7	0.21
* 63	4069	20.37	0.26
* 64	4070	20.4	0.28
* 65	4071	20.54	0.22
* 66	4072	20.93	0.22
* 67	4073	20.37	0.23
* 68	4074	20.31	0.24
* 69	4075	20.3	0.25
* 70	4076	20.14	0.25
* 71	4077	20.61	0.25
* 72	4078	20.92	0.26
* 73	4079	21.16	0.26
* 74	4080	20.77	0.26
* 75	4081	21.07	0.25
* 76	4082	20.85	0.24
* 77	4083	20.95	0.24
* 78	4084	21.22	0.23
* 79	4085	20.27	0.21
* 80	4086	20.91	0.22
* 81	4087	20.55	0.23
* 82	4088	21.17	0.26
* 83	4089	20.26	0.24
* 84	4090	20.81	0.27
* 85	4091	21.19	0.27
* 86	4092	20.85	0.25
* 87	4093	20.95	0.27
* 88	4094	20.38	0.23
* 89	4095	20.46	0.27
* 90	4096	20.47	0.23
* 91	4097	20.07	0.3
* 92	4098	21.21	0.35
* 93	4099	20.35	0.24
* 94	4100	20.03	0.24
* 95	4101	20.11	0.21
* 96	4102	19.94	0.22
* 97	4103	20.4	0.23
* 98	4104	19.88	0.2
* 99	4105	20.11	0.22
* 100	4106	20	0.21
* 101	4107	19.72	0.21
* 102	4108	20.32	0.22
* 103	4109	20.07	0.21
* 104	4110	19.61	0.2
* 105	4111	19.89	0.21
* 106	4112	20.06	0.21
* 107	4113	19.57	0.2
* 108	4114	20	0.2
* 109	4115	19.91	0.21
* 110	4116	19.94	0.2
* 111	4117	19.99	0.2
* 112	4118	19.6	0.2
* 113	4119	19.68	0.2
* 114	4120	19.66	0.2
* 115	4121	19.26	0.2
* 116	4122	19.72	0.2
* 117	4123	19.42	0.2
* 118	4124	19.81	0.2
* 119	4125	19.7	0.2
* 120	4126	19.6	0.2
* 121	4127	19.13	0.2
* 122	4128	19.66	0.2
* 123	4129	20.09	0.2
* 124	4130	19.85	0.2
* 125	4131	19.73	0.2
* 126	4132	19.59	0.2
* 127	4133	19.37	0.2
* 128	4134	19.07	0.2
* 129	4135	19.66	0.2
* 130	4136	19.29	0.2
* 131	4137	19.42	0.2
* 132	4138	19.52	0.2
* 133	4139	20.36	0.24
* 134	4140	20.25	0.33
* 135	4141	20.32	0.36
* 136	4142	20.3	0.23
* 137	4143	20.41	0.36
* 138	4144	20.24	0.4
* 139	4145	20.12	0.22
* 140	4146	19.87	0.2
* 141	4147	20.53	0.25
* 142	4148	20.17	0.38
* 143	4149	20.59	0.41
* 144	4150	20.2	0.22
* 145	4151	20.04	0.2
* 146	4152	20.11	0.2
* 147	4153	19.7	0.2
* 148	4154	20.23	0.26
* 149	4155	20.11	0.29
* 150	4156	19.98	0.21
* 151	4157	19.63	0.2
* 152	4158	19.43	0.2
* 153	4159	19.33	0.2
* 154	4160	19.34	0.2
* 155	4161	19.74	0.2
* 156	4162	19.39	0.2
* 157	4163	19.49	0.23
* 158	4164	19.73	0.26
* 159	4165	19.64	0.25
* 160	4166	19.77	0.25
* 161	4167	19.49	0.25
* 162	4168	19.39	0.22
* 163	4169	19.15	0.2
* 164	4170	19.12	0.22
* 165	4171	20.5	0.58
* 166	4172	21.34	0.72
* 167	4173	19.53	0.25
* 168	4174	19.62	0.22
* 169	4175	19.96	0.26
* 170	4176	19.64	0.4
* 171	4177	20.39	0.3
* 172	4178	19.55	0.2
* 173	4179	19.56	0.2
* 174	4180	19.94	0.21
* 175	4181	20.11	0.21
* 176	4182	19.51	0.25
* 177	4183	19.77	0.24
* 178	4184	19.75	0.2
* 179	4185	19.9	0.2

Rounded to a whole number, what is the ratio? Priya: 110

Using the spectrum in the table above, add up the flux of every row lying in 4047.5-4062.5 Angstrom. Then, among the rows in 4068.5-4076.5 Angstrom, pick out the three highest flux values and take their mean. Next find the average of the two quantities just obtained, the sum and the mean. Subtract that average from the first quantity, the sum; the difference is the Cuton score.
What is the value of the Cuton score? 143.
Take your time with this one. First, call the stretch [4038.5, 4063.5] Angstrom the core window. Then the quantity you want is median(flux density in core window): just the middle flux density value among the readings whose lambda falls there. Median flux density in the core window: 20.5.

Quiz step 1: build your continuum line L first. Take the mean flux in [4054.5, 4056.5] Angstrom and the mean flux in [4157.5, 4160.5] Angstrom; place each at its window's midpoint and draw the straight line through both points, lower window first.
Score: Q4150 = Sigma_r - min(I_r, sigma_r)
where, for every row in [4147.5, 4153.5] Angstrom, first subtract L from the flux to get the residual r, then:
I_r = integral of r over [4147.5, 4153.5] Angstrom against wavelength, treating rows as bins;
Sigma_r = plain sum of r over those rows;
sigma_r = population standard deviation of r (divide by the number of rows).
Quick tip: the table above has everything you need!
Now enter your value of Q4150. 4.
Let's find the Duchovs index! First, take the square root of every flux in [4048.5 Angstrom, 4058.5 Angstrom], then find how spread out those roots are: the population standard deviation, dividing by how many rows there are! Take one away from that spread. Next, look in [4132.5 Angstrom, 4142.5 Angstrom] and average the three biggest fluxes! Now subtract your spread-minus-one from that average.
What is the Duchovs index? 21.30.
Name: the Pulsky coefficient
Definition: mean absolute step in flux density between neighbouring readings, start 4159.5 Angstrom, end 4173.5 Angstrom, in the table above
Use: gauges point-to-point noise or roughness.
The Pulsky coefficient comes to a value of 0.46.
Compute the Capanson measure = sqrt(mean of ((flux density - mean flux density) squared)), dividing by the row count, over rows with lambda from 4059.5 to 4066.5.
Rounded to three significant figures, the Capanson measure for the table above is 0.201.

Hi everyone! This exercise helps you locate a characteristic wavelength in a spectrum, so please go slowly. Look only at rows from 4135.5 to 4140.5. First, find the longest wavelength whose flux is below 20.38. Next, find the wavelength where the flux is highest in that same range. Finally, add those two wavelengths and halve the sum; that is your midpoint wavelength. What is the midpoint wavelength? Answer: 4139.5 Angstrom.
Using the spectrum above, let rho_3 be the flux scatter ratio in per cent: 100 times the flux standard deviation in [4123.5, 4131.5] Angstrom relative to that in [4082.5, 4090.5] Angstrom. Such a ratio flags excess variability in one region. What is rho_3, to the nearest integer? 73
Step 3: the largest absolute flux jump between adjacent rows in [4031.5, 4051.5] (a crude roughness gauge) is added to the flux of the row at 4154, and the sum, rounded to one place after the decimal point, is 20.9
